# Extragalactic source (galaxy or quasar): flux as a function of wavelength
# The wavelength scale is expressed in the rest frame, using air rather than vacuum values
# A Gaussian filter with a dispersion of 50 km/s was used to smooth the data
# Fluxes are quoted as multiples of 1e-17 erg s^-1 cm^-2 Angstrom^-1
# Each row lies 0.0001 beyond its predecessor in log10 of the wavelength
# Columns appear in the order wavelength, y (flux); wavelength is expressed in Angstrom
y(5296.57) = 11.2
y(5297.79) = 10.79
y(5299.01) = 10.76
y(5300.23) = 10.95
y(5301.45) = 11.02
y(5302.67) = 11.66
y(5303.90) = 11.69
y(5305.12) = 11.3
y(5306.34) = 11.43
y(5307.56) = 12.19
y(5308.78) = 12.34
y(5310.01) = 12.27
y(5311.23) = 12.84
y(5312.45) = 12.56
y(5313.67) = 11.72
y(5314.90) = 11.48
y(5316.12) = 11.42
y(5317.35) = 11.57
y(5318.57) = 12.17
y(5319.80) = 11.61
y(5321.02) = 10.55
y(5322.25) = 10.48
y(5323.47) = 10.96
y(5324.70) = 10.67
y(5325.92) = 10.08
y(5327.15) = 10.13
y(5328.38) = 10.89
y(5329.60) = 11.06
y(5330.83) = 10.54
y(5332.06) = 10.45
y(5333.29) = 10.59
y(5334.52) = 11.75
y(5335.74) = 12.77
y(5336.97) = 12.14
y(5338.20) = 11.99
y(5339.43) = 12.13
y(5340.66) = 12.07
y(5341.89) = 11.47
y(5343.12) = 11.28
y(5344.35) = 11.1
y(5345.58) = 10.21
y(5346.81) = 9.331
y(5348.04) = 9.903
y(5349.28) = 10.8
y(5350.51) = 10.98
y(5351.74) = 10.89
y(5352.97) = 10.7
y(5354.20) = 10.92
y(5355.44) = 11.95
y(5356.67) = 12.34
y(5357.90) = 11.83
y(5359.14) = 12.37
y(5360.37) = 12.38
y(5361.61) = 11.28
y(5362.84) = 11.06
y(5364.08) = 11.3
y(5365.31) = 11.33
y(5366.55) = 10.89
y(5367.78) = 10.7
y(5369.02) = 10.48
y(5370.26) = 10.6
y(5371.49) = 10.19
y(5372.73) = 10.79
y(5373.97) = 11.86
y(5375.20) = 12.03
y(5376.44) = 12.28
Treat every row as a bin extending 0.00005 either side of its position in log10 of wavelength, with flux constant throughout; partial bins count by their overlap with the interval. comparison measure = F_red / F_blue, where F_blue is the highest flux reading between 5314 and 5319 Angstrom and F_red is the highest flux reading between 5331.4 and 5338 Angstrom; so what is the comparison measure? 1.05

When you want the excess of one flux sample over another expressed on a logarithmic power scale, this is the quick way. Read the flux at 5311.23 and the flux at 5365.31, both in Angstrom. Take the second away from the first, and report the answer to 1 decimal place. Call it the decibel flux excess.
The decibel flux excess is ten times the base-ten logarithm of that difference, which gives 1.8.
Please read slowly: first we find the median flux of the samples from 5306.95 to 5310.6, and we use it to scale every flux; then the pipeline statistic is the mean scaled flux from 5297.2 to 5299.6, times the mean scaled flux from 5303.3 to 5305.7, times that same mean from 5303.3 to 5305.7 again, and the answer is 0.77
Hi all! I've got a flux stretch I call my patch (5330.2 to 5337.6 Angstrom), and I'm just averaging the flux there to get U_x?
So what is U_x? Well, 11.4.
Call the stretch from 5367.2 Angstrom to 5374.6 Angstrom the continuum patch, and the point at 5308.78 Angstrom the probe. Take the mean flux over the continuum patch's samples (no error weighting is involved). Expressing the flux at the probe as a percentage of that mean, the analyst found 115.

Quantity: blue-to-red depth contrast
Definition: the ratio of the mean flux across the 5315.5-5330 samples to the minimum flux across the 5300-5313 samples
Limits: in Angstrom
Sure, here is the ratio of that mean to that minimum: 1.00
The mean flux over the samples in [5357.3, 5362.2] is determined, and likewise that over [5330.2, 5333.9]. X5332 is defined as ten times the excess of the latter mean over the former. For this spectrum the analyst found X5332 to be -14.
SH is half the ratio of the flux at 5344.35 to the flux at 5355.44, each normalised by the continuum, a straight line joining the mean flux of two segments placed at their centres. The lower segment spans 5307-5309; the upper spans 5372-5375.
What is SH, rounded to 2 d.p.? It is 0.46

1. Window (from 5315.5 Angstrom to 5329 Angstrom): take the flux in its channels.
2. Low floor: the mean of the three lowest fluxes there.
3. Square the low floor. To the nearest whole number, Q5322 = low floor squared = 105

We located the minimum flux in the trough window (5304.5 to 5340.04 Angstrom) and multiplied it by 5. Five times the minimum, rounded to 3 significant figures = 50.4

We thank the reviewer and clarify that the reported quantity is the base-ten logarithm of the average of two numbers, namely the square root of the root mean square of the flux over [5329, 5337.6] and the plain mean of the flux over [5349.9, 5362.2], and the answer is 0.873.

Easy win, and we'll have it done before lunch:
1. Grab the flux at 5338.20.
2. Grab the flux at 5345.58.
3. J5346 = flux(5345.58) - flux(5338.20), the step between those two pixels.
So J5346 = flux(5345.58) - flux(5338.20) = -1.8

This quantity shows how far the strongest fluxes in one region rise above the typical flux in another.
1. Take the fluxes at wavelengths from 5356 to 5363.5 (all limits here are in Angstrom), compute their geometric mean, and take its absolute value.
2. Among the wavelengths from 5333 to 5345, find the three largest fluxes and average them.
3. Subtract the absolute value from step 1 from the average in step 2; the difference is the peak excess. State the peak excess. 0.5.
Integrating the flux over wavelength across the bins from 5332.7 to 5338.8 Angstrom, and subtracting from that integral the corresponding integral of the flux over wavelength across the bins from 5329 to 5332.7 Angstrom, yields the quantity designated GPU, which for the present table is 33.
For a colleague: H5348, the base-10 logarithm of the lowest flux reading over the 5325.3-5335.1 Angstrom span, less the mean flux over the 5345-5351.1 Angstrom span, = -9.2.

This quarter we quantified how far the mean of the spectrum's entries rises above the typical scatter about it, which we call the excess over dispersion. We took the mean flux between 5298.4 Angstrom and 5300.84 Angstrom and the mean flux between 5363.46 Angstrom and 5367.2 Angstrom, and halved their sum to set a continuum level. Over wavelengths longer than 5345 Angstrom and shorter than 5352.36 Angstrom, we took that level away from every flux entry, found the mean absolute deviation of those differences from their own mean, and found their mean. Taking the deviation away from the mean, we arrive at -1.2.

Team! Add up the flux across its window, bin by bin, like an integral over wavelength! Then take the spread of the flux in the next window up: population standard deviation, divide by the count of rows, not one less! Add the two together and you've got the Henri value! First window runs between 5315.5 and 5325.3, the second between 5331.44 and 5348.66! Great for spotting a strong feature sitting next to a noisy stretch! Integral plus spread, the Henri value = 111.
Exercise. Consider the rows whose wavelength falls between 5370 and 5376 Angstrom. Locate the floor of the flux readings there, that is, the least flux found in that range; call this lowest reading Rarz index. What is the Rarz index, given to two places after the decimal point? 10.19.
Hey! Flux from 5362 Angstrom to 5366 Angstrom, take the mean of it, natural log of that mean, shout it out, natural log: 2.42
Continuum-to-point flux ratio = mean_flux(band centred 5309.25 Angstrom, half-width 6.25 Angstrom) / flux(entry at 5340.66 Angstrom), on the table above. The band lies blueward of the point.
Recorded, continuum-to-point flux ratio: 0.99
